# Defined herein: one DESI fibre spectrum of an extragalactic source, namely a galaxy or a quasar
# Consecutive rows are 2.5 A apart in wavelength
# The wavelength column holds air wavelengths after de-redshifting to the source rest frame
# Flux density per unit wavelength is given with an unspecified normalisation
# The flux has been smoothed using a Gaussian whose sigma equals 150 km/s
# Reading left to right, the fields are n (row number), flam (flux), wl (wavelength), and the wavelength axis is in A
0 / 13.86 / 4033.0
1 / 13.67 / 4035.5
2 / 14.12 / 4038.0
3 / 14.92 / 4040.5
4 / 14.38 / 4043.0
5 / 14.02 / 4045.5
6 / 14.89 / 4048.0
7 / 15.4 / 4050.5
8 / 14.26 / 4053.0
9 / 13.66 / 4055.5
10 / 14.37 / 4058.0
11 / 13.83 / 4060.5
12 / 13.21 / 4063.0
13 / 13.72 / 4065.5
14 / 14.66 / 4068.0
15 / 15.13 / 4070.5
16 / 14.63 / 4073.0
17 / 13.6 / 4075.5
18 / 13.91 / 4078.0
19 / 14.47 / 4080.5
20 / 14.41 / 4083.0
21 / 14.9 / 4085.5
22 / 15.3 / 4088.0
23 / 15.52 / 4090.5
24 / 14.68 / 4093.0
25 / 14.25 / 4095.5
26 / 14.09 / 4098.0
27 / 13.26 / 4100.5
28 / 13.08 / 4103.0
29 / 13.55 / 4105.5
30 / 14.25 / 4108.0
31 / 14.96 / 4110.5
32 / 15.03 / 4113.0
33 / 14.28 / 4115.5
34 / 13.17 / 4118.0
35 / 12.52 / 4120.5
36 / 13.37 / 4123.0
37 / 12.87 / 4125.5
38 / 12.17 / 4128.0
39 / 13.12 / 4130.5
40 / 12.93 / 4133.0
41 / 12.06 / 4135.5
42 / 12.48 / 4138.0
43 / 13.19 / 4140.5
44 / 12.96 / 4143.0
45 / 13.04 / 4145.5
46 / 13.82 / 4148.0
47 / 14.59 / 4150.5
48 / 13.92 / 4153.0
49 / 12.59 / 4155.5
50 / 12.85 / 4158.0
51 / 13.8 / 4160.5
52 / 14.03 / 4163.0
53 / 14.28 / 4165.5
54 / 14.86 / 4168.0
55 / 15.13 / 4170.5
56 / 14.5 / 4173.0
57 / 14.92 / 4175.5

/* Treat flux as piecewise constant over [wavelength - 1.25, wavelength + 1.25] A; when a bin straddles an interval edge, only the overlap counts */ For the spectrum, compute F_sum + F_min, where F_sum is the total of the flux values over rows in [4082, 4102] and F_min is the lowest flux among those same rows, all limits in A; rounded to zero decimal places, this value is 130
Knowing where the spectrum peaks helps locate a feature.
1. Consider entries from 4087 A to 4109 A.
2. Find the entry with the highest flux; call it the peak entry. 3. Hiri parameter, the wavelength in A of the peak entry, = 4090.5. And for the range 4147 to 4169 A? 4168.0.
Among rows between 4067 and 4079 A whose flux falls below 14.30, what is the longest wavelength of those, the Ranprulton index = 4078.0 A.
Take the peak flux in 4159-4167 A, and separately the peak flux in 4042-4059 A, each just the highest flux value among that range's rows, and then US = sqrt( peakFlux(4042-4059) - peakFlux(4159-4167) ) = 1.06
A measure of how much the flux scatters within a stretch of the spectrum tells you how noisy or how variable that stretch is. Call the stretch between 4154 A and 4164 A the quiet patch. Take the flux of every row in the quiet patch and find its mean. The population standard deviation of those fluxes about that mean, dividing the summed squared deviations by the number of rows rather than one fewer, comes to 0.61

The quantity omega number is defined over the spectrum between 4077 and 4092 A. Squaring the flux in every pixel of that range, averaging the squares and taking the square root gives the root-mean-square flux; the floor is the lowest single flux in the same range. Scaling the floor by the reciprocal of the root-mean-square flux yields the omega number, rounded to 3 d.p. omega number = 0.942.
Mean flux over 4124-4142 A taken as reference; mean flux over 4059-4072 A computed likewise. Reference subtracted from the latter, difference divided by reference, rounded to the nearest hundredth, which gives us 0.11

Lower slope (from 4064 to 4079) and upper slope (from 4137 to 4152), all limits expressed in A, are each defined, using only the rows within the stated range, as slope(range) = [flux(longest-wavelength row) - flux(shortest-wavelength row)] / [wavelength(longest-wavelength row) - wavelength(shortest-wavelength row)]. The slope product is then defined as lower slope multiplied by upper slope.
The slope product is 0.003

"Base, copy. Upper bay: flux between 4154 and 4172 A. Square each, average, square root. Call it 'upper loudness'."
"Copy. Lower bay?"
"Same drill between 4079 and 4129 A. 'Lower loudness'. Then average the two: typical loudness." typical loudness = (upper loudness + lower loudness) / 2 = 14.0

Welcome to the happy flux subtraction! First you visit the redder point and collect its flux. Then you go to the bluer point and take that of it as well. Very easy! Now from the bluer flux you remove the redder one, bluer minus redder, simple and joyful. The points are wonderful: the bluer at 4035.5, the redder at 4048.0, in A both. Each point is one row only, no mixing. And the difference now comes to -1.2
